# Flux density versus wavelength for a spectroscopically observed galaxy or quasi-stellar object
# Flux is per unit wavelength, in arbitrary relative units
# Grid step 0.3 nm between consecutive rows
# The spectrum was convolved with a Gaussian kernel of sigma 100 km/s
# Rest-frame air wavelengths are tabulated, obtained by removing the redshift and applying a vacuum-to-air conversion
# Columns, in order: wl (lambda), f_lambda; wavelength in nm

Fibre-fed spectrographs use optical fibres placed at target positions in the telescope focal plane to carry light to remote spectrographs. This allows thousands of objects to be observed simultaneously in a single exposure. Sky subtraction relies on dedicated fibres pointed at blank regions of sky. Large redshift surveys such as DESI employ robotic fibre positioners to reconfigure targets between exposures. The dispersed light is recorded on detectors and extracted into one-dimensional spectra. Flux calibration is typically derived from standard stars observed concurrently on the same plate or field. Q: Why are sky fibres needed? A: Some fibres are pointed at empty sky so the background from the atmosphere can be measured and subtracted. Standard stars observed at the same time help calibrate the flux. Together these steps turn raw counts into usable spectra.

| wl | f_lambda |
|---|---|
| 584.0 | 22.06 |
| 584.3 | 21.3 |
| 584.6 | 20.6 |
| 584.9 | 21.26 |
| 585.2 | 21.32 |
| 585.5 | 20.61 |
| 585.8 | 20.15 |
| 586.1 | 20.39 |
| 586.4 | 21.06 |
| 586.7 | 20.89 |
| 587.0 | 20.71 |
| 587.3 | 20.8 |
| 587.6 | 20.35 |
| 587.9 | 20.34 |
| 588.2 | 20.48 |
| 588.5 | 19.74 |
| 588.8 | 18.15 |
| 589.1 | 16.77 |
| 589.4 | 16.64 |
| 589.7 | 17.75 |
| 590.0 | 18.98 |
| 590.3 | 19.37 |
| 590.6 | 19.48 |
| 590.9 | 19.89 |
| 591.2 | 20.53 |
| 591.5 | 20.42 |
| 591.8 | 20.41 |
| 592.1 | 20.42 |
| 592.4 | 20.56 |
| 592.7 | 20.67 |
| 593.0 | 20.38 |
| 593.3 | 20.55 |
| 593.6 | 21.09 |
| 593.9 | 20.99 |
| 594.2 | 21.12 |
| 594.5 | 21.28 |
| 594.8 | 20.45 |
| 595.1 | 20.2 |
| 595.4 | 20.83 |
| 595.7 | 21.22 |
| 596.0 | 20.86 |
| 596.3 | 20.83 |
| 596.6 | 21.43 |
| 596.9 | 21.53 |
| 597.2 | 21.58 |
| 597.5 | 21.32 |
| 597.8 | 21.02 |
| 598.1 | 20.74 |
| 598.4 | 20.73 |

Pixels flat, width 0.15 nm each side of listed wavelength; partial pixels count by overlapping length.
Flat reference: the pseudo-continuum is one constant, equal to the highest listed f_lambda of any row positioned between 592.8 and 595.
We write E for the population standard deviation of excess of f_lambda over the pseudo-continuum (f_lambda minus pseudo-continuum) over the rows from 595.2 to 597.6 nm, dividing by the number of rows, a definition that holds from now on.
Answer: 0.3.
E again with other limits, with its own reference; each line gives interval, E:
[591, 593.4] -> 0.1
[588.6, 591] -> 1.2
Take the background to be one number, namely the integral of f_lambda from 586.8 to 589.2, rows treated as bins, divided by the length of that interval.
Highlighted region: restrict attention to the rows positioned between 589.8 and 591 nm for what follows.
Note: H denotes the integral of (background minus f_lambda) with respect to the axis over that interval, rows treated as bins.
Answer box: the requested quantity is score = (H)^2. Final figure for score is 0.2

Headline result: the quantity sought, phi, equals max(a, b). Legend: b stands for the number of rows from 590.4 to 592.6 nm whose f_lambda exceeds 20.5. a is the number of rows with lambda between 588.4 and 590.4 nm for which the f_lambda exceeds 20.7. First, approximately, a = 0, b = 2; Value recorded 2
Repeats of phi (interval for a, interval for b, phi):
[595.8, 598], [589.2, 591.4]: 7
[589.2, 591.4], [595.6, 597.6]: 7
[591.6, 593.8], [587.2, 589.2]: 1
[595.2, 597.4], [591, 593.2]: 7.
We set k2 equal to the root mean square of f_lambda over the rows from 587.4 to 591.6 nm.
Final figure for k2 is 19.3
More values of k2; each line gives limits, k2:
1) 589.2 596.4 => 20.2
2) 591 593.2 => 20.5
